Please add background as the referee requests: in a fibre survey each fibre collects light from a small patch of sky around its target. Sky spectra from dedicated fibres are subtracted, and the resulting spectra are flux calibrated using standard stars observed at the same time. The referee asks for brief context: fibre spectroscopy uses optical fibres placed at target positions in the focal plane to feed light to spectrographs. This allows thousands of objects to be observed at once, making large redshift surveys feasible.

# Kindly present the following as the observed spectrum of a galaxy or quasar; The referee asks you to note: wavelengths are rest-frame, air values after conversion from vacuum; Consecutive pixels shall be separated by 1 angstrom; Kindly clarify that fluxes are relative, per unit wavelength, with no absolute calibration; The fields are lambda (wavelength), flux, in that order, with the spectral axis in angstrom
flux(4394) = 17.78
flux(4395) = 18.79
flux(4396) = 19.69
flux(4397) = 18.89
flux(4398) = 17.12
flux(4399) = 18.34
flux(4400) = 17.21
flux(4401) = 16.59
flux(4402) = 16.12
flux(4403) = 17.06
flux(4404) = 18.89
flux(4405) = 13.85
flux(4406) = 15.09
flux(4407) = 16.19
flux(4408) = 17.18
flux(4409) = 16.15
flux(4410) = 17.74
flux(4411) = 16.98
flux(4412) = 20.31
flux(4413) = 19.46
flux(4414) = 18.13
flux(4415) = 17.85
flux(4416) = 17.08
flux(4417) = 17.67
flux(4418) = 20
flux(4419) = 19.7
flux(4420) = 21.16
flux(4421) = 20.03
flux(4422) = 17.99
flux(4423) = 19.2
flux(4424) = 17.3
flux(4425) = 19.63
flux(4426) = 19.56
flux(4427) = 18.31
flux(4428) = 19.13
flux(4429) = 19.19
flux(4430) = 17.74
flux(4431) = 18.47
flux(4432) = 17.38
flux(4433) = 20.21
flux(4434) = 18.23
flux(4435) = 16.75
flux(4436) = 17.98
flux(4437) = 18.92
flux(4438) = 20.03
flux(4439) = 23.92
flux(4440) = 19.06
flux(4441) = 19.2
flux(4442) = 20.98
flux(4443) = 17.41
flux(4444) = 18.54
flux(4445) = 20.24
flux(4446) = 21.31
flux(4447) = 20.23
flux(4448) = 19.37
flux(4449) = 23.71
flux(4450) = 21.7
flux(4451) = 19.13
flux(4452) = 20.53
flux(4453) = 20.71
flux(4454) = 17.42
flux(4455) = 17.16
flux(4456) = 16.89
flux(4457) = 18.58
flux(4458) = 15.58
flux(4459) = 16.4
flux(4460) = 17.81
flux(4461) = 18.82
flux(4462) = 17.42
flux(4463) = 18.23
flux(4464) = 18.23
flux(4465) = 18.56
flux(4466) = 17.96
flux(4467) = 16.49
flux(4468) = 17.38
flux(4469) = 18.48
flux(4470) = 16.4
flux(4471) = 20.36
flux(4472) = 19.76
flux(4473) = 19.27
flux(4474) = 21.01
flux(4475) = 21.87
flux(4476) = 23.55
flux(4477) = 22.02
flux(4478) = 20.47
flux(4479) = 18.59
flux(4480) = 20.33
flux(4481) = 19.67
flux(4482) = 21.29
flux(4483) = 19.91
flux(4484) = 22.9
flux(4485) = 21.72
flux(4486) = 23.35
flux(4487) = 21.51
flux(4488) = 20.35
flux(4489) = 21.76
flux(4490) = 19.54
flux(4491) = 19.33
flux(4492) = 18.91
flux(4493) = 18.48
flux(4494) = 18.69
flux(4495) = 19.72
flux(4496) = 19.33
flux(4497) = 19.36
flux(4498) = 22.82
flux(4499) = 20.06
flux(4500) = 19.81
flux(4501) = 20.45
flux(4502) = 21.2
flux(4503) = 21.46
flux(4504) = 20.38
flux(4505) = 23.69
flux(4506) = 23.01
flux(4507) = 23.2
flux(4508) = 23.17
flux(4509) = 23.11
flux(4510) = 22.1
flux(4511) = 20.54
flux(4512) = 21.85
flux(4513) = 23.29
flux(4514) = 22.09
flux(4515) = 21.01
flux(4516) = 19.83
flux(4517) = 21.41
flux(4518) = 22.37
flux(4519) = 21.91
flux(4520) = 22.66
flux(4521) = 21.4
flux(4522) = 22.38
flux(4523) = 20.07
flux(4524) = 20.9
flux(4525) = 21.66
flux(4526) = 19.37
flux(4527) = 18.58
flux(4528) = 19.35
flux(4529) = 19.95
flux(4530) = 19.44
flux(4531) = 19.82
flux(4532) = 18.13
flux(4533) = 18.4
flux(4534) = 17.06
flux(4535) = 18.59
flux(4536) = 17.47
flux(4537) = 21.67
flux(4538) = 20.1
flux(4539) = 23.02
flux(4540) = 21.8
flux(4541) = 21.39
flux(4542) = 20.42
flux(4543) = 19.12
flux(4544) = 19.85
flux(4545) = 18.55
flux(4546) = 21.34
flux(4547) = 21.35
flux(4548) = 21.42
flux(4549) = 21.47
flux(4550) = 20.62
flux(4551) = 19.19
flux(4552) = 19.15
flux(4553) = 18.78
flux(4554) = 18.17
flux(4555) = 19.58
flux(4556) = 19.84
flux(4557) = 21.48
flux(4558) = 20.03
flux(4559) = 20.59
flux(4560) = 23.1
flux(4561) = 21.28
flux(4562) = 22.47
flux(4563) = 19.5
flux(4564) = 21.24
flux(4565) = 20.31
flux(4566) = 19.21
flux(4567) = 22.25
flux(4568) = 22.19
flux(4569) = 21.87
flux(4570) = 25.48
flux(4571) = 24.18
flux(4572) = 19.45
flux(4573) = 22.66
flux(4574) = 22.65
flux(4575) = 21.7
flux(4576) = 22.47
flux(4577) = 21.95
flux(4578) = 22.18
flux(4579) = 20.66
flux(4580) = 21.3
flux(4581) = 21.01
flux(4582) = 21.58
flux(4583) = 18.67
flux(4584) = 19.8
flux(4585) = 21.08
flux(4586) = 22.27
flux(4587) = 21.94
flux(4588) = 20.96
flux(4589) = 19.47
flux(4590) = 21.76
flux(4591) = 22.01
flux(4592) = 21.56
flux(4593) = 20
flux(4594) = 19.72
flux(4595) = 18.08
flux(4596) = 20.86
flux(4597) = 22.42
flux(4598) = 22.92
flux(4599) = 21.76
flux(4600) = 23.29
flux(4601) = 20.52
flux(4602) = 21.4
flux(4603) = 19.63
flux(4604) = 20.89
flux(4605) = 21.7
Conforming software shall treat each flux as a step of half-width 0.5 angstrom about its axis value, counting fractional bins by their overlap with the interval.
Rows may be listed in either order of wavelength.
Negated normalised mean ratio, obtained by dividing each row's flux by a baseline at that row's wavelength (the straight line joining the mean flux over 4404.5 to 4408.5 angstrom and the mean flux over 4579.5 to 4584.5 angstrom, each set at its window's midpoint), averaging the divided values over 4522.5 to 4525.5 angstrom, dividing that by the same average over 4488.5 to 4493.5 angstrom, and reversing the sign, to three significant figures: -1.01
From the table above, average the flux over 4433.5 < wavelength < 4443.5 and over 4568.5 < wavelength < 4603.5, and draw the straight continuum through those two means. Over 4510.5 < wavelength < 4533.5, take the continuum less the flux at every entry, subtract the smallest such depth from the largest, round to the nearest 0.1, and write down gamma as 5.4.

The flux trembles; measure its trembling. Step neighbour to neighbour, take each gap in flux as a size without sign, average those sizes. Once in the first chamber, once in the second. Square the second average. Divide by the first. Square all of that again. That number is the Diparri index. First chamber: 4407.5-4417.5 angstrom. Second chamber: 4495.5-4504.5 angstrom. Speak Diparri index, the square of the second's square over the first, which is 1.3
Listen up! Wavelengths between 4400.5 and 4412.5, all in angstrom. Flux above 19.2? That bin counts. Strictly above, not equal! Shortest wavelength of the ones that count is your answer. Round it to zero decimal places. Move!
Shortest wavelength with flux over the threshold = 4412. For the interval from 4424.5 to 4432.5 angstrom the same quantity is 4425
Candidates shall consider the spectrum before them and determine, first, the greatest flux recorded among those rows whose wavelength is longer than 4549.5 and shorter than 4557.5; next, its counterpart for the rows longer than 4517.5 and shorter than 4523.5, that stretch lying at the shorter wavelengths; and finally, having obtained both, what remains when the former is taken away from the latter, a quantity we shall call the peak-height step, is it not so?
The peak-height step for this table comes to 1.2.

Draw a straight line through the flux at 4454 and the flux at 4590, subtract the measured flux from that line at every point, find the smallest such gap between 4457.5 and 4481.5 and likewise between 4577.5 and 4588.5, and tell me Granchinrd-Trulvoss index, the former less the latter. -4.6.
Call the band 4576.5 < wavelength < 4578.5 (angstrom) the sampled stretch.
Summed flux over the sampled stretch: 44.1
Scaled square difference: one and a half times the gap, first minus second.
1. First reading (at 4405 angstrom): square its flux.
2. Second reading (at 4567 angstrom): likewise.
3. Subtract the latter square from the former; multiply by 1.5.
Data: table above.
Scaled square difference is -455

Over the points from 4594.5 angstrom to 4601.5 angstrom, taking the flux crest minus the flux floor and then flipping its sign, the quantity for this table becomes -5.2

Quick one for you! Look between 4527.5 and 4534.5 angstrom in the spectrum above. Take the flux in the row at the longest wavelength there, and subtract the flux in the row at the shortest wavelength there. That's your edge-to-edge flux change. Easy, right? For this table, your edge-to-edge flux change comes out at -2.3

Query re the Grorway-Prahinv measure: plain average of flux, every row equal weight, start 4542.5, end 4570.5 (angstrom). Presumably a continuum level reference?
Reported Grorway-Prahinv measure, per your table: 20.7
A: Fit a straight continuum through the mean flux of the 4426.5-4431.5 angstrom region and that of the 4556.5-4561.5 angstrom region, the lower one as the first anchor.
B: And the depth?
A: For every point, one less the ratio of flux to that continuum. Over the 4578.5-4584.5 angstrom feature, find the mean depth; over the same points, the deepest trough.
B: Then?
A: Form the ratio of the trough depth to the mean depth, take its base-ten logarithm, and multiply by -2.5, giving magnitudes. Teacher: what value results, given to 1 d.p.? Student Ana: -1.0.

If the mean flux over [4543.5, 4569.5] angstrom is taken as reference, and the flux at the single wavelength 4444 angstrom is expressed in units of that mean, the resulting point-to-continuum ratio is 0.90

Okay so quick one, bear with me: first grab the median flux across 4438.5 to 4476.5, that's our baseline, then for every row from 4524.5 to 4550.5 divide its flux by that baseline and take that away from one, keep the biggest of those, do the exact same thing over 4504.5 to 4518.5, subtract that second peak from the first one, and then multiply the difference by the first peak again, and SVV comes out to 0.015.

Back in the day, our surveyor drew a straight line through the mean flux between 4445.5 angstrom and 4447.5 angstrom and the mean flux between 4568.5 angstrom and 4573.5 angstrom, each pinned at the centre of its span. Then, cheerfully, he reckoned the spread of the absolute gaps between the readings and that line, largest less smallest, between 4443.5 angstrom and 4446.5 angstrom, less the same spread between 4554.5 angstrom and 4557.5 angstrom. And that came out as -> -0.2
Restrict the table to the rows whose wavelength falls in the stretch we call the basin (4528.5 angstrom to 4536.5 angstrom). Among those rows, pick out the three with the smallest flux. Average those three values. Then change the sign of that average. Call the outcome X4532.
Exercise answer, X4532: -17.6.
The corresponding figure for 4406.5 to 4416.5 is -16.4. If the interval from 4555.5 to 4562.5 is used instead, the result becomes -20.2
